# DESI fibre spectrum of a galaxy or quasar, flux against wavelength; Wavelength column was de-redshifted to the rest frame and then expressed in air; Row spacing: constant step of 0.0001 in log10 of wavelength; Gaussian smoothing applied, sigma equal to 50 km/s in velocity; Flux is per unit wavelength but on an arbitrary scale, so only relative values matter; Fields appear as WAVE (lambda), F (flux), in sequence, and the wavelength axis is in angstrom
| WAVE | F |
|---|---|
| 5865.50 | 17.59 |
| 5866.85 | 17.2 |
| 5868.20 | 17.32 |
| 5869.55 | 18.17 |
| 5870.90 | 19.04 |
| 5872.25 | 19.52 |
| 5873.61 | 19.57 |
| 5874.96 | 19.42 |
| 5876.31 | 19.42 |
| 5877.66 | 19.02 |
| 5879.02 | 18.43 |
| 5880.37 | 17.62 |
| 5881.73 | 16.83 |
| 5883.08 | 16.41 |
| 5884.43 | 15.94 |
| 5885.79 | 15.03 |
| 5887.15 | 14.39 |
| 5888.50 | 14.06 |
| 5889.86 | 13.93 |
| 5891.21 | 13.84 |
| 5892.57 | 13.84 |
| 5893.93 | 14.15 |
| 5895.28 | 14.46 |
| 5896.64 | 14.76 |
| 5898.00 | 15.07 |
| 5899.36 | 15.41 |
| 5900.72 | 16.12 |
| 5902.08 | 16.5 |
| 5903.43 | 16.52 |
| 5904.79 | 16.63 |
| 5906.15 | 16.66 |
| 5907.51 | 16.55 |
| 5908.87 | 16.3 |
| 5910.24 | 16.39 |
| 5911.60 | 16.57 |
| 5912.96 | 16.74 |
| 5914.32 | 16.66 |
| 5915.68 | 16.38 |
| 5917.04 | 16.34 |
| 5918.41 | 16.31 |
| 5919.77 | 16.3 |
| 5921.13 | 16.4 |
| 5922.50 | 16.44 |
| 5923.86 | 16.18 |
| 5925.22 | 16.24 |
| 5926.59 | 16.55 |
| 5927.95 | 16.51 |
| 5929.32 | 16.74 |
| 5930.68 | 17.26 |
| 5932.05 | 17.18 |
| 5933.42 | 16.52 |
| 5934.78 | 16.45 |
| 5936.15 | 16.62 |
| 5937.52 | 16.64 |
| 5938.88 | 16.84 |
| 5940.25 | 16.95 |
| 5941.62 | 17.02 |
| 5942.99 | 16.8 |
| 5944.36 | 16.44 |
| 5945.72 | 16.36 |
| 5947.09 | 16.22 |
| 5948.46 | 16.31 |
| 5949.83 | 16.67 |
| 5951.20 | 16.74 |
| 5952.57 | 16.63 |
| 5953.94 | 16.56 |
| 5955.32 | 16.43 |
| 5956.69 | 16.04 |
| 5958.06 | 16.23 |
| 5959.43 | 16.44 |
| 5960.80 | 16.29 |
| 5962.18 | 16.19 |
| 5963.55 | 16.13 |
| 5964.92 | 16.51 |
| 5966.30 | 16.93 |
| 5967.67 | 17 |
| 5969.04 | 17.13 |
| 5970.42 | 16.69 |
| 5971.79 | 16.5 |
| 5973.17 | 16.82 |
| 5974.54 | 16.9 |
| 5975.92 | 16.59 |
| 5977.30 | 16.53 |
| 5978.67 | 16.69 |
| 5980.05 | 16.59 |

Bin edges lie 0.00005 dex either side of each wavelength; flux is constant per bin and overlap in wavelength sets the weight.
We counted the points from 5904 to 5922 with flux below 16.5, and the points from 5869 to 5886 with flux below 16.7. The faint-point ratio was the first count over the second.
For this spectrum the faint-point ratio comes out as 2.33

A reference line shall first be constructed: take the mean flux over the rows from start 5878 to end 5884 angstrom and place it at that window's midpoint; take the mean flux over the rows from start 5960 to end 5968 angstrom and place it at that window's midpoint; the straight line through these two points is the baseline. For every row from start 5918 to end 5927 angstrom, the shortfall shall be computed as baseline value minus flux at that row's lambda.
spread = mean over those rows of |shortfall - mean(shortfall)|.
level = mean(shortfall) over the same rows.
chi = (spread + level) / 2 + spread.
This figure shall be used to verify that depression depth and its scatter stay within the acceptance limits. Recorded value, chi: 0.45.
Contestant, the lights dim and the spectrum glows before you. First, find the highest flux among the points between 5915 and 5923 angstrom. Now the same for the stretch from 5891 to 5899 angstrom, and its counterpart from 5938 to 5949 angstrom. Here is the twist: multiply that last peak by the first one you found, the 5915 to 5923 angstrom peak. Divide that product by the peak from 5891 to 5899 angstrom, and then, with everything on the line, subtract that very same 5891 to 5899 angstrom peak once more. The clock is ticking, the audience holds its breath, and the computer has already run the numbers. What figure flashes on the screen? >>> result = 3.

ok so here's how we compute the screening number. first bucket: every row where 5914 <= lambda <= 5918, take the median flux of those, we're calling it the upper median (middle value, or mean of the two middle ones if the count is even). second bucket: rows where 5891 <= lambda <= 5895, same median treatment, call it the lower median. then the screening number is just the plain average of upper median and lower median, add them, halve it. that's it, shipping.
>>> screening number 15.1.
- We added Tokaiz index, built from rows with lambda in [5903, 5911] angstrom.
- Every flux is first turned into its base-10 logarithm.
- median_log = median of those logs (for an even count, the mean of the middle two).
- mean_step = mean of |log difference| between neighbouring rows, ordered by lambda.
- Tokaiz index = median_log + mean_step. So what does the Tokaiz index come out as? 1.222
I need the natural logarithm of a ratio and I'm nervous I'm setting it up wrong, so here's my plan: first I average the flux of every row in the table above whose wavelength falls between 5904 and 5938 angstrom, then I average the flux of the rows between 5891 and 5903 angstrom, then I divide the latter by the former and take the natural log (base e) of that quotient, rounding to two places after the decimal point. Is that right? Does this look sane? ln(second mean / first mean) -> -0.10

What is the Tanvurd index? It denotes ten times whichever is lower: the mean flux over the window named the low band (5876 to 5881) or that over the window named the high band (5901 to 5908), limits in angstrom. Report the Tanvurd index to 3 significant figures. 166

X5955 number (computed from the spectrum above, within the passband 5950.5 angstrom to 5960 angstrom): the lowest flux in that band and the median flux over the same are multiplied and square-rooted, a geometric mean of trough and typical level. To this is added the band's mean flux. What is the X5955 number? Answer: 32.7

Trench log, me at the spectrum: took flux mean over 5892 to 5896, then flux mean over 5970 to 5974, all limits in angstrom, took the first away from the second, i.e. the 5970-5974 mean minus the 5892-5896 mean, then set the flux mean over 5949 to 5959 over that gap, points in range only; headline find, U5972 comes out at 7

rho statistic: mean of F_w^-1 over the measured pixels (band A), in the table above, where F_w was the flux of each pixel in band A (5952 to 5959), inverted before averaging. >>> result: 0.061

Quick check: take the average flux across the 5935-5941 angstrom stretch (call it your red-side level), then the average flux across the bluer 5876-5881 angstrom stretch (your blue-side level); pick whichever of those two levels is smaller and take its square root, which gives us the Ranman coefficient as 4.09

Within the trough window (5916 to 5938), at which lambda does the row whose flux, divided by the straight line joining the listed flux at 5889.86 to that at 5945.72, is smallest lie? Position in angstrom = 5934.78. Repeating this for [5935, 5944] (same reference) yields 5942.99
